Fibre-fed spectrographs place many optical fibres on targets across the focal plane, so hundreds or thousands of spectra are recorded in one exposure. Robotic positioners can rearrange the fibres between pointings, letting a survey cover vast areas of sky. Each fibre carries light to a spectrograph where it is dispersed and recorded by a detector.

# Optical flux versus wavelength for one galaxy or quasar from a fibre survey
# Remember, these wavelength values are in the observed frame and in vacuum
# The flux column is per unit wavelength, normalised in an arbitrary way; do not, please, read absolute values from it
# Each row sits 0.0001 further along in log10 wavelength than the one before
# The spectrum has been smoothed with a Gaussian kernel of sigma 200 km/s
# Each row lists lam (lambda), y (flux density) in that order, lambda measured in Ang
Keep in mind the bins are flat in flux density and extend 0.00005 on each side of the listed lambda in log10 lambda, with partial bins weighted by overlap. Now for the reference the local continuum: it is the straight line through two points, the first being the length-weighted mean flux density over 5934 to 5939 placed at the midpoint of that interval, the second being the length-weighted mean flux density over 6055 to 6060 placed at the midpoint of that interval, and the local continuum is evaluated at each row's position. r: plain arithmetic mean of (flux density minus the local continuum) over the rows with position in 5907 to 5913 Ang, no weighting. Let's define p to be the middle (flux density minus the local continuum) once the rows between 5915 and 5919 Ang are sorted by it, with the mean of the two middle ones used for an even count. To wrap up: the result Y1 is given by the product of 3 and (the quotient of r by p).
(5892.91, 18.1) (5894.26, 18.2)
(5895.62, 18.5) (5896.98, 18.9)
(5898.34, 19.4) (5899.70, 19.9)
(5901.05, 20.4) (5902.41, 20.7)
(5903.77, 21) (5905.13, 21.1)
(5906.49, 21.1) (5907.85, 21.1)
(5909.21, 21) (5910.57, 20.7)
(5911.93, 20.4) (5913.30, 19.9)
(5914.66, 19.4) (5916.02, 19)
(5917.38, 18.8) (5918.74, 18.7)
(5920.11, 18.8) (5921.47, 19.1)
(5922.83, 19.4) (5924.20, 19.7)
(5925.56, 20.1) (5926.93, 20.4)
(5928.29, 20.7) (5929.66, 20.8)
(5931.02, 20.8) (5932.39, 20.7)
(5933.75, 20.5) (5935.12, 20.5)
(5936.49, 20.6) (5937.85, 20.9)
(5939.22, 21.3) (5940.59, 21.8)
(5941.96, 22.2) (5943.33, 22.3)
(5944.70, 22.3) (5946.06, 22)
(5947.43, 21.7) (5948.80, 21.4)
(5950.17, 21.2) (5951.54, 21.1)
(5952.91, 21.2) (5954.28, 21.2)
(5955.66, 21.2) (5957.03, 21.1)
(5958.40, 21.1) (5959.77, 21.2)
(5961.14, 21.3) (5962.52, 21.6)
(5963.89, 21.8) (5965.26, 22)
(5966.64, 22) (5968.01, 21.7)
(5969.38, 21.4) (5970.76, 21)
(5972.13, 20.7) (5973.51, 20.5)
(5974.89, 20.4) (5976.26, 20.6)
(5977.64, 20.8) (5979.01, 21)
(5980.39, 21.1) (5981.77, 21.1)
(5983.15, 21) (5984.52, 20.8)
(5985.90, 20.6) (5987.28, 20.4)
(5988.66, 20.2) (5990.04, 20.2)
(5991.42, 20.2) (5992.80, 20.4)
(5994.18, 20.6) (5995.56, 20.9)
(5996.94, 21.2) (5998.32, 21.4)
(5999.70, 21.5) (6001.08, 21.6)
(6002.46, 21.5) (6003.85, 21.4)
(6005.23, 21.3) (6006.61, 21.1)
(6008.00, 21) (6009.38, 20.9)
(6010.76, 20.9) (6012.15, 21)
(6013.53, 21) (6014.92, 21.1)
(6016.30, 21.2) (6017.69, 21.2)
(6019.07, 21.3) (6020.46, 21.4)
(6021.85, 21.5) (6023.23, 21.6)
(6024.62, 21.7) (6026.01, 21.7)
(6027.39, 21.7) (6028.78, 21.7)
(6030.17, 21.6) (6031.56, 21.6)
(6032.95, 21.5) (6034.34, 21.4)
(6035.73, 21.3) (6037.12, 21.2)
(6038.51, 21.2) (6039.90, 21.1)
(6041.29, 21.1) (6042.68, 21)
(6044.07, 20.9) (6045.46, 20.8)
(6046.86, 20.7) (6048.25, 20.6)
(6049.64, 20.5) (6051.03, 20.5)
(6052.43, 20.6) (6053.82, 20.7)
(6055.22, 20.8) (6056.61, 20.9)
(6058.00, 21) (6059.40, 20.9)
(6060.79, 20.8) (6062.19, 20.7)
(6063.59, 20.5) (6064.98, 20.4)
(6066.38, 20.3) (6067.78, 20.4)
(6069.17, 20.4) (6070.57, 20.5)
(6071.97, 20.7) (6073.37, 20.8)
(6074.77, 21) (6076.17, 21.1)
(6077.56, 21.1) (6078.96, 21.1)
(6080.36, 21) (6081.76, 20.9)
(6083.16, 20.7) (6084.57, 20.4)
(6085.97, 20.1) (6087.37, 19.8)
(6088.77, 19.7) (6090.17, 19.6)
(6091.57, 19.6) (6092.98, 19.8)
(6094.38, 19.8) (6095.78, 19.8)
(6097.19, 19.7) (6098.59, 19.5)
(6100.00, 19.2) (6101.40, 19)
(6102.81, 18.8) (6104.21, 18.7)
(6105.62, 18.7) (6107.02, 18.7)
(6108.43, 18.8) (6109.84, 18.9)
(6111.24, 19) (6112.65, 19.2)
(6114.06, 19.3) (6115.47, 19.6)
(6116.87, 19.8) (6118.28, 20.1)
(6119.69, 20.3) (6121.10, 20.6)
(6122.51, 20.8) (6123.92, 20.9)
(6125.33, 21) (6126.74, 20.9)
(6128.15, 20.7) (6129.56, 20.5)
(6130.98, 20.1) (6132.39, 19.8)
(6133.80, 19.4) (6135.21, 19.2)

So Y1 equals 0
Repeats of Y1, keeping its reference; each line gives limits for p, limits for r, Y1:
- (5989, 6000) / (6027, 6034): -37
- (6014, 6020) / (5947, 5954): 5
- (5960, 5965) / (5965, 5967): 4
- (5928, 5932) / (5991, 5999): -1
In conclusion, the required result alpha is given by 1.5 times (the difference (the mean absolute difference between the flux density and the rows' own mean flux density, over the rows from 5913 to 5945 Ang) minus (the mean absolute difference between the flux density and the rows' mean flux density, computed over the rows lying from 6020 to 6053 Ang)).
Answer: 0.81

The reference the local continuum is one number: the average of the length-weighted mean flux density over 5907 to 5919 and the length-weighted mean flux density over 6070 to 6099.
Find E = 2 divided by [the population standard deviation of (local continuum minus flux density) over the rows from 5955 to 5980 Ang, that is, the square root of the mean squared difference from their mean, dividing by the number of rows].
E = 4.2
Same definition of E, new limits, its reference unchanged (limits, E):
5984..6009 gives 4.2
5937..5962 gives 4.5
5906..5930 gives 2.4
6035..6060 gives 8.4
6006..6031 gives 6.8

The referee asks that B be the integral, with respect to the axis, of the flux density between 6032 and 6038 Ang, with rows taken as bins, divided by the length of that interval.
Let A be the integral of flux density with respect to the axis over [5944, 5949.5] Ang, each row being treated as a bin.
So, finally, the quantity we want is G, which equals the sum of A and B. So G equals 142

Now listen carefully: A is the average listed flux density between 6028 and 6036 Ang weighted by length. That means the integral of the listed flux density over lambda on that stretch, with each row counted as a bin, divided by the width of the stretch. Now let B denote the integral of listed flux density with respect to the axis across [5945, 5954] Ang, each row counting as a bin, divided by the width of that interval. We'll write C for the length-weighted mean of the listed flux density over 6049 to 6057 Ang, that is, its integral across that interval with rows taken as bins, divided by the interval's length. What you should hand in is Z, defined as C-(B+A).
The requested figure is -22.3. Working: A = 21.5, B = 21.5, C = 20.7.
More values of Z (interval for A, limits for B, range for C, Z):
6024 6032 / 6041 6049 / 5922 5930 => -22.4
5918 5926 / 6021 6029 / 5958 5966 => -19.4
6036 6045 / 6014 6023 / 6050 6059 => -21.7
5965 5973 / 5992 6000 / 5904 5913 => -21.5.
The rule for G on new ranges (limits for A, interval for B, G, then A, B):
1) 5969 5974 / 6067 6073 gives 125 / 104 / 20.5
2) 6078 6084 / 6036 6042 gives 147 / 125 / 21.2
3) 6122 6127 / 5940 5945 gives 127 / 105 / 22.1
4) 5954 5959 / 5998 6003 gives 127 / 106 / 21.5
